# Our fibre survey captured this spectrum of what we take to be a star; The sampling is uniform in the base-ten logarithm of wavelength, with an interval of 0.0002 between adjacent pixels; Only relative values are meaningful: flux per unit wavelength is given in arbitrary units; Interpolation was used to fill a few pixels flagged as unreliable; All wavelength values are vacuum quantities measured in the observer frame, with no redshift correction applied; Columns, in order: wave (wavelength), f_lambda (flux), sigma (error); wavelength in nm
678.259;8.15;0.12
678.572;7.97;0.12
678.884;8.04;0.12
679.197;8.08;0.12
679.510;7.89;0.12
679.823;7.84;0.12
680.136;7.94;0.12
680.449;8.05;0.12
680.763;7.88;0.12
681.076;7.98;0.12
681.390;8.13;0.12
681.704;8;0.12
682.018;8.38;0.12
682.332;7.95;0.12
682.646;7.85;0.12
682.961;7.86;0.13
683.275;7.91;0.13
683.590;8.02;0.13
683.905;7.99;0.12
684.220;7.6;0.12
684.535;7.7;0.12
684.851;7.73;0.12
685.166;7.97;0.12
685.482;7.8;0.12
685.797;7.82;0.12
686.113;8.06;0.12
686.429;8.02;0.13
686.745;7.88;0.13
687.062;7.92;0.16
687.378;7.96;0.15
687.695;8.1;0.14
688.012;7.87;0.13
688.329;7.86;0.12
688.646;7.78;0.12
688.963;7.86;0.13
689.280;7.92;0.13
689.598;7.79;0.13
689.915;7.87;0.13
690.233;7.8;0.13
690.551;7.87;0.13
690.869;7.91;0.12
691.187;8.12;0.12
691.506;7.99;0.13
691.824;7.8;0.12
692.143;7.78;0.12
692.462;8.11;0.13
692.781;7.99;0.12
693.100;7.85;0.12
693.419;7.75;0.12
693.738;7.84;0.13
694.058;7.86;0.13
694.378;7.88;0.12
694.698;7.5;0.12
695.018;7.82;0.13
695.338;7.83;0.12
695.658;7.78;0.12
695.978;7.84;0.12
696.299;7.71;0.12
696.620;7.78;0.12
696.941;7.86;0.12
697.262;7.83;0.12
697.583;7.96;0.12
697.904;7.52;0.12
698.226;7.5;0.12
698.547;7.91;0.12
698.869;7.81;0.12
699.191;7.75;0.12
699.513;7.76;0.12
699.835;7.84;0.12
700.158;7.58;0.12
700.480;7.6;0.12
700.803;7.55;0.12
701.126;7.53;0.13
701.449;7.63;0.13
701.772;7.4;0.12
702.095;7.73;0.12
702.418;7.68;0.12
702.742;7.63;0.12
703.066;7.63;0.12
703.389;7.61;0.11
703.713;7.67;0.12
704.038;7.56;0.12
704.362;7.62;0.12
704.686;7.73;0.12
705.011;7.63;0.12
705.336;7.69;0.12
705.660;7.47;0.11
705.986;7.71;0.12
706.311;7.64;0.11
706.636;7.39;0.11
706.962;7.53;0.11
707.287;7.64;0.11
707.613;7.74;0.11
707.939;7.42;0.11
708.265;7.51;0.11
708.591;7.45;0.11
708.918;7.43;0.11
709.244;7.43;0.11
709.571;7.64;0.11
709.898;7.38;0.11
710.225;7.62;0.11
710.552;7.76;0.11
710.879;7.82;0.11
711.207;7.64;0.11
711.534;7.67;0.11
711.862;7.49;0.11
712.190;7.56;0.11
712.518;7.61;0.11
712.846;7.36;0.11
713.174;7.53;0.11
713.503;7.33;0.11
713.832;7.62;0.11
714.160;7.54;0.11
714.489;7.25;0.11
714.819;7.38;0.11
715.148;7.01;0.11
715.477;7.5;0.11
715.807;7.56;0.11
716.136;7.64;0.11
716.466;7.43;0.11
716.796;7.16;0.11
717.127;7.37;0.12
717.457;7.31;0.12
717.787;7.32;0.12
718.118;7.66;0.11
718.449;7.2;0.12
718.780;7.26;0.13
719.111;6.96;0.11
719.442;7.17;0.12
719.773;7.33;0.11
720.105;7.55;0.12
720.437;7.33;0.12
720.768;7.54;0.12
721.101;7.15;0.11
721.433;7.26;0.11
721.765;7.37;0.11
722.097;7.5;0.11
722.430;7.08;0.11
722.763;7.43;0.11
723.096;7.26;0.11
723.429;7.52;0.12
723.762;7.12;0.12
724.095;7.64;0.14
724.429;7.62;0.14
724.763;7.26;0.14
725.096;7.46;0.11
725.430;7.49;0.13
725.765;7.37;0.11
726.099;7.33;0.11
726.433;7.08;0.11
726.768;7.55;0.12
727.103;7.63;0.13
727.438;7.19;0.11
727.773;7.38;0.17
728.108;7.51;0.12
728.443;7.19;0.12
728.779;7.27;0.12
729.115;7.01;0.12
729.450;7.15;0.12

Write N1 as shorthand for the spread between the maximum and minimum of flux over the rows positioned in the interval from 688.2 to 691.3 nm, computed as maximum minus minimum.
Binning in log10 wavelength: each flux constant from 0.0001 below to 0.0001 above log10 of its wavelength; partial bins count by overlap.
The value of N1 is 0.34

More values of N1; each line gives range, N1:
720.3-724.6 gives 0.56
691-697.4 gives 0.62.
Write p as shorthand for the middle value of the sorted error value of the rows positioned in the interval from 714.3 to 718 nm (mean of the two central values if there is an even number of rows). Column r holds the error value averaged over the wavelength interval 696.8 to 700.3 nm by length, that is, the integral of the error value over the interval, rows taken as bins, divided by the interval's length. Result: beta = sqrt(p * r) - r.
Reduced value -0.005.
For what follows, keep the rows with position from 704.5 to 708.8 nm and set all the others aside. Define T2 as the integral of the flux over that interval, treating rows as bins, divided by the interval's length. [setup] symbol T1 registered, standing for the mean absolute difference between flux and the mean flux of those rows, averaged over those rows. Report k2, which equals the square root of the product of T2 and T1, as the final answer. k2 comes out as 0.91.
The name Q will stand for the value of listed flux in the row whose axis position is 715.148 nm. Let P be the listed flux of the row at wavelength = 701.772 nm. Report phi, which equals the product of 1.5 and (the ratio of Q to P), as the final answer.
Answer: 1.42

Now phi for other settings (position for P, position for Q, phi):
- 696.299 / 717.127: 1.43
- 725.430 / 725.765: 1.48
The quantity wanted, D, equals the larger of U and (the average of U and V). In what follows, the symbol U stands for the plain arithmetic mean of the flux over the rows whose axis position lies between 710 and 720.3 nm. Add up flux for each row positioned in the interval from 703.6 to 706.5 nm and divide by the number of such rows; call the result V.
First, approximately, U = 7.44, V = 7.6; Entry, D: 7.5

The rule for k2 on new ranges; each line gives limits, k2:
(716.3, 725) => 1.04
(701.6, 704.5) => 0.68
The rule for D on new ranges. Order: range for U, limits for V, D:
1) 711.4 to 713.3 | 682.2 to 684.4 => 7.7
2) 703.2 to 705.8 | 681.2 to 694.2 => 7.8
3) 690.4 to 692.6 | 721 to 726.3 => 7.9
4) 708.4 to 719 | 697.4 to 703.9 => 7.6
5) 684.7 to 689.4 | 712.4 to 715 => 7.9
